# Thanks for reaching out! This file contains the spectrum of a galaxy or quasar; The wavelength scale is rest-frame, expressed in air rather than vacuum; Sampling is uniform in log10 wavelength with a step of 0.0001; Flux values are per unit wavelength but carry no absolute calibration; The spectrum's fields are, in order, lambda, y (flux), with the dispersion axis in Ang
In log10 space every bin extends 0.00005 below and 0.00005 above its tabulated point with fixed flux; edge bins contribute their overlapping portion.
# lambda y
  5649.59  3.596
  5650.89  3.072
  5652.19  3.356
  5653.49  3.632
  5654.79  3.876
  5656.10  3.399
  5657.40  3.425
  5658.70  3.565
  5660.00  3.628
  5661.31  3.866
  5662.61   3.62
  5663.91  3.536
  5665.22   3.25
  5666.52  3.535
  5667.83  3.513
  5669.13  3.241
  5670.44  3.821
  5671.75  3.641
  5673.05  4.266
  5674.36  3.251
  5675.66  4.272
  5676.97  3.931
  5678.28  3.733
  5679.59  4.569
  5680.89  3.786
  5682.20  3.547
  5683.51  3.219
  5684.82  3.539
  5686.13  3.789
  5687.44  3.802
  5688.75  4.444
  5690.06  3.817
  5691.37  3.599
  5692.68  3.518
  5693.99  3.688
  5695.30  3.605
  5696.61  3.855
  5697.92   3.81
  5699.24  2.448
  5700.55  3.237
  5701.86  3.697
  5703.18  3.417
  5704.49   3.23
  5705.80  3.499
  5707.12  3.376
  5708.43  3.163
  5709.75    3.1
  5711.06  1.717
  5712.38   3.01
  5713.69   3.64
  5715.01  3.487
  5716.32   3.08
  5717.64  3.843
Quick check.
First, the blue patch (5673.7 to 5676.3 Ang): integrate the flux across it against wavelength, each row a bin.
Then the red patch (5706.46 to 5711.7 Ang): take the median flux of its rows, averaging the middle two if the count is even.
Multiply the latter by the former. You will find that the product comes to 31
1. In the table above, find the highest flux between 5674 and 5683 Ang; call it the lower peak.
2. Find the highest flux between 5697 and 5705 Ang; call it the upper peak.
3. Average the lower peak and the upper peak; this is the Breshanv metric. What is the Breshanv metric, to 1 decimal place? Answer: 4.2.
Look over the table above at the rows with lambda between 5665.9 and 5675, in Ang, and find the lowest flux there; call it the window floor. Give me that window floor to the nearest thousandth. 3.241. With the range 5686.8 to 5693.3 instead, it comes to 3.518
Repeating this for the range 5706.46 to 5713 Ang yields 1.717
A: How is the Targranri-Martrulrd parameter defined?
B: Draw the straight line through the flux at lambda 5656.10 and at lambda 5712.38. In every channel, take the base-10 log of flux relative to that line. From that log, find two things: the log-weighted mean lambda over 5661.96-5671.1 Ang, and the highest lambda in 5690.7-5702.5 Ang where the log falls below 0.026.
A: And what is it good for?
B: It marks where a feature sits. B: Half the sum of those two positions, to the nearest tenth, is 5683.8 Ang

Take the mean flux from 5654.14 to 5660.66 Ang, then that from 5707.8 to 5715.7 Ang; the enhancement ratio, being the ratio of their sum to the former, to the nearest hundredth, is 1.84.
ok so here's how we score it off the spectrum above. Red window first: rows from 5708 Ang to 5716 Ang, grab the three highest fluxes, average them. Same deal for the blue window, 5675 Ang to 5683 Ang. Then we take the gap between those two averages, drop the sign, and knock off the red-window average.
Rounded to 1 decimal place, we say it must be -2.6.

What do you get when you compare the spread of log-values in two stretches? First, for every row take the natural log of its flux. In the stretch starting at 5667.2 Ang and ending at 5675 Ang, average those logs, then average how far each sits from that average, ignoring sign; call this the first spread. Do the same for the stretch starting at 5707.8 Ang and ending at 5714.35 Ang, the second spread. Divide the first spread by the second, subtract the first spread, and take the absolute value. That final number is 0.3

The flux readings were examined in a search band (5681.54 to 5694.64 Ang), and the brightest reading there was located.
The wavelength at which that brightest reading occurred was 5688.75 Ang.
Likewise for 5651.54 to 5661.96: 5654.79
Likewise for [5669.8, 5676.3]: 5675.66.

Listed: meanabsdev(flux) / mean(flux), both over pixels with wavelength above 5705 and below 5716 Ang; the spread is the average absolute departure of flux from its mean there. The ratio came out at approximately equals 0.12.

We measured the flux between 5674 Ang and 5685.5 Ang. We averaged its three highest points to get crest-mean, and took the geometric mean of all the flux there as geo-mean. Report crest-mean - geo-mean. 0.52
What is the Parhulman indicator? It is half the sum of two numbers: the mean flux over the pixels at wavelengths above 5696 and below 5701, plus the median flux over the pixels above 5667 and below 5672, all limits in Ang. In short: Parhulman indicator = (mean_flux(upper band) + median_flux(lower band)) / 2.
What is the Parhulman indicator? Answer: 3.46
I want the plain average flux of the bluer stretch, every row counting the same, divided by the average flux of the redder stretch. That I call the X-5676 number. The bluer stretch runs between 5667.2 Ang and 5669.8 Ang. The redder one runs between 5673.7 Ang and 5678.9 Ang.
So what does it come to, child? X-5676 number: 0.89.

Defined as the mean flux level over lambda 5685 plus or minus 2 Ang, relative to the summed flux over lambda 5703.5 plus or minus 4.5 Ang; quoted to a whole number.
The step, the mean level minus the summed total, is -19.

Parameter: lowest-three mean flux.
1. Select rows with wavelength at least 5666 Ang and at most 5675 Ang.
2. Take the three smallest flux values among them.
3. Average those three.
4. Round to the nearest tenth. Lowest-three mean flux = 3.3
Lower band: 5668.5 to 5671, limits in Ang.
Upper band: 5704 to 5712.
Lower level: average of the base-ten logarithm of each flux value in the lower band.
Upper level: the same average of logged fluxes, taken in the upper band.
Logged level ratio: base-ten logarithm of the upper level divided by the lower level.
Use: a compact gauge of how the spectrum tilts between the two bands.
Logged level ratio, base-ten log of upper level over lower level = -0.07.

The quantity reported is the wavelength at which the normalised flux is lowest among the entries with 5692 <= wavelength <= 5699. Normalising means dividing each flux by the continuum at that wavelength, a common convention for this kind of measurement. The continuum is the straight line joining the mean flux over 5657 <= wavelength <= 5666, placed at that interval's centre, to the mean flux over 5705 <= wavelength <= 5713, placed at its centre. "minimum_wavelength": 5692.68 Ang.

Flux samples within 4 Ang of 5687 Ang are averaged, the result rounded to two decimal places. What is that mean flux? 3.77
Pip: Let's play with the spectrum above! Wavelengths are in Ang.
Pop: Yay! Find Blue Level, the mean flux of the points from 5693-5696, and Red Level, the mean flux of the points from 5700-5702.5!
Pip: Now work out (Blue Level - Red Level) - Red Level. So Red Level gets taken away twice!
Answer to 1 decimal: -3.3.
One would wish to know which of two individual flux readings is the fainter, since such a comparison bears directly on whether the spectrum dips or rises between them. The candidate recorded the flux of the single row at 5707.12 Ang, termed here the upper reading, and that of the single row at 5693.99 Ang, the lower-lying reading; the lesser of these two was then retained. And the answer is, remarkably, 3.38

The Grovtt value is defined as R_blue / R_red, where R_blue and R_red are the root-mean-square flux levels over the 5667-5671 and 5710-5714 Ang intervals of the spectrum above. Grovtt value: 1.22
